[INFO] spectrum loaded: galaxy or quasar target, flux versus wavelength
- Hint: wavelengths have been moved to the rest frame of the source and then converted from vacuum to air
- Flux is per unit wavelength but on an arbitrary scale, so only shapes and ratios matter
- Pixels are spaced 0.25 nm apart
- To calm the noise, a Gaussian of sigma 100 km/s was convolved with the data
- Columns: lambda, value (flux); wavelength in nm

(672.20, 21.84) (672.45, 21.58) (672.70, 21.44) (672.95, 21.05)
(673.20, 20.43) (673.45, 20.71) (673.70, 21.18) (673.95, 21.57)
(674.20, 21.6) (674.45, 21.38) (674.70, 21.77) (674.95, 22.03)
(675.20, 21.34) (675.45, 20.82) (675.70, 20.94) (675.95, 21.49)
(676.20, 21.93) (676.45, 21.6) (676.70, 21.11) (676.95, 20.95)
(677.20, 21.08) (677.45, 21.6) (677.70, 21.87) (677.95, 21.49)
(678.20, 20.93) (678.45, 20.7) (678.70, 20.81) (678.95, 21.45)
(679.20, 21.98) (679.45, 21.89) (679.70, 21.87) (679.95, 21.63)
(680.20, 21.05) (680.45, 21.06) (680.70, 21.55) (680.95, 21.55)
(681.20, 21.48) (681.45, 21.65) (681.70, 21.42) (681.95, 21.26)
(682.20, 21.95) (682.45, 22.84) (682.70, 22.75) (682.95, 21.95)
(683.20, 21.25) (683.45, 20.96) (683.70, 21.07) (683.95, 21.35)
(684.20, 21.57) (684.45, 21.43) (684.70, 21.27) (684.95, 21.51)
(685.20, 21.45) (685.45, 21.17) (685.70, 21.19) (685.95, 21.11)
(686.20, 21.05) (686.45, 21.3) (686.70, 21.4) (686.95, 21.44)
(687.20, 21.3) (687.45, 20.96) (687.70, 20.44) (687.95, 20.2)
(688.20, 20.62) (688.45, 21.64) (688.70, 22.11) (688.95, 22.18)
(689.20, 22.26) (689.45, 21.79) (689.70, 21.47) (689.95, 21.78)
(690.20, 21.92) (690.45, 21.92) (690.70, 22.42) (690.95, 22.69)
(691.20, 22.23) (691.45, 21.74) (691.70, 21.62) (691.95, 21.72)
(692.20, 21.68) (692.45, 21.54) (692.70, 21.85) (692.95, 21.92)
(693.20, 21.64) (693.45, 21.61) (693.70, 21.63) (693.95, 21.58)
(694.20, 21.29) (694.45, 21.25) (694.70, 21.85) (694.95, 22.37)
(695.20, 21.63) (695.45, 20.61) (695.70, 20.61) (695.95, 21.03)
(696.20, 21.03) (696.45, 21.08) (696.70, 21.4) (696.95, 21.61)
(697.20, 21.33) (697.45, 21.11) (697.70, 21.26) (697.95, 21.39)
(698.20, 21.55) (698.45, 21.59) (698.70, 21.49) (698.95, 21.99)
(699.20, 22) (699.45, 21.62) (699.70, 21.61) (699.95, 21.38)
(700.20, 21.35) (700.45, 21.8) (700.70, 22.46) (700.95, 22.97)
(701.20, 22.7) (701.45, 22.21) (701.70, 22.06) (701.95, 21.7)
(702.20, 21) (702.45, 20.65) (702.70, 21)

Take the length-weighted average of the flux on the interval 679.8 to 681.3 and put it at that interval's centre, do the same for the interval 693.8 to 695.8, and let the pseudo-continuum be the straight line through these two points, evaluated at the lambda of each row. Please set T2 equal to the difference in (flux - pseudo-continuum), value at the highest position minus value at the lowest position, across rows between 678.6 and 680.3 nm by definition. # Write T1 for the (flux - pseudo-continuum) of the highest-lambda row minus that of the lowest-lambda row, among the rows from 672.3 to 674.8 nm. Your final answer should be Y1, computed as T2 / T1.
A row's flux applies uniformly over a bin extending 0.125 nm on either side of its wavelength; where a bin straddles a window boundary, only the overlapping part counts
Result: 1.3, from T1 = 0.2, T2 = 0.2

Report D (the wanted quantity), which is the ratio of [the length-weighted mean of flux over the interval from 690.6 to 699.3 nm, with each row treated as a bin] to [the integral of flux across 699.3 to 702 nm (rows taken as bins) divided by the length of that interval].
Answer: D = 0.98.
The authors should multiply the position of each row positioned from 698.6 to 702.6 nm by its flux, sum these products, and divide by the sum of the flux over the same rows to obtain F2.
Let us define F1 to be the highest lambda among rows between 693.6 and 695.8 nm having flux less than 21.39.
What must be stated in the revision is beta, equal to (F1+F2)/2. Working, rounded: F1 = 695.70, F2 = 700.57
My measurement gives 698.14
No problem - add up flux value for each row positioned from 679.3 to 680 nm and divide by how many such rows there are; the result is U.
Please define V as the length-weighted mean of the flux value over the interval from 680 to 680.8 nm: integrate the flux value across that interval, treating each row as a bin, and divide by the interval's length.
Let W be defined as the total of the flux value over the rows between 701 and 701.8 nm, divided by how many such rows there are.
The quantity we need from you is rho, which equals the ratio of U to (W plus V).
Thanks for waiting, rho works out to 0.500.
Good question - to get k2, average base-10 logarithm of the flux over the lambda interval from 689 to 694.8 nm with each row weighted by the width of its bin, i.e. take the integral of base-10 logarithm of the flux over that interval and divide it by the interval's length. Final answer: 1.34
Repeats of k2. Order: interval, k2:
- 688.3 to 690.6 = 1.34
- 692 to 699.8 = 1.33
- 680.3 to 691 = 1.33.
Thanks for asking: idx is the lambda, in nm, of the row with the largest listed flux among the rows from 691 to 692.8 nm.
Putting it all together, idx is 691.20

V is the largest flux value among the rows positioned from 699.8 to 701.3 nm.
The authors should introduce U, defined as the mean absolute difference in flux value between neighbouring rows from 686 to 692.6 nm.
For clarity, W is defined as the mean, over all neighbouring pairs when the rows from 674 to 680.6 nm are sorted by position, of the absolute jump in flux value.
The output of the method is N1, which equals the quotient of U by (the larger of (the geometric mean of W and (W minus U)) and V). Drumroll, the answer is 0.012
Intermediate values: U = 0.28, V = 22.97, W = 0.339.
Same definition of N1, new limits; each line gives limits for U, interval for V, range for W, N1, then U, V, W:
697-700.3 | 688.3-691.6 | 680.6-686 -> 0.007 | 0.16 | 22.69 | 0.270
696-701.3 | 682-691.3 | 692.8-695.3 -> 0.010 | 0.24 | 22.84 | 0.286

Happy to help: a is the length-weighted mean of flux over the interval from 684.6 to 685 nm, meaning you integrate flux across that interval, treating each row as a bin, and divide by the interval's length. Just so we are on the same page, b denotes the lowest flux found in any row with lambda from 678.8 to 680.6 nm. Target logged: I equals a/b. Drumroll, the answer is 1.02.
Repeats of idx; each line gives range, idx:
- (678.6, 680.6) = 679.20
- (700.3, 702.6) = 700.95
